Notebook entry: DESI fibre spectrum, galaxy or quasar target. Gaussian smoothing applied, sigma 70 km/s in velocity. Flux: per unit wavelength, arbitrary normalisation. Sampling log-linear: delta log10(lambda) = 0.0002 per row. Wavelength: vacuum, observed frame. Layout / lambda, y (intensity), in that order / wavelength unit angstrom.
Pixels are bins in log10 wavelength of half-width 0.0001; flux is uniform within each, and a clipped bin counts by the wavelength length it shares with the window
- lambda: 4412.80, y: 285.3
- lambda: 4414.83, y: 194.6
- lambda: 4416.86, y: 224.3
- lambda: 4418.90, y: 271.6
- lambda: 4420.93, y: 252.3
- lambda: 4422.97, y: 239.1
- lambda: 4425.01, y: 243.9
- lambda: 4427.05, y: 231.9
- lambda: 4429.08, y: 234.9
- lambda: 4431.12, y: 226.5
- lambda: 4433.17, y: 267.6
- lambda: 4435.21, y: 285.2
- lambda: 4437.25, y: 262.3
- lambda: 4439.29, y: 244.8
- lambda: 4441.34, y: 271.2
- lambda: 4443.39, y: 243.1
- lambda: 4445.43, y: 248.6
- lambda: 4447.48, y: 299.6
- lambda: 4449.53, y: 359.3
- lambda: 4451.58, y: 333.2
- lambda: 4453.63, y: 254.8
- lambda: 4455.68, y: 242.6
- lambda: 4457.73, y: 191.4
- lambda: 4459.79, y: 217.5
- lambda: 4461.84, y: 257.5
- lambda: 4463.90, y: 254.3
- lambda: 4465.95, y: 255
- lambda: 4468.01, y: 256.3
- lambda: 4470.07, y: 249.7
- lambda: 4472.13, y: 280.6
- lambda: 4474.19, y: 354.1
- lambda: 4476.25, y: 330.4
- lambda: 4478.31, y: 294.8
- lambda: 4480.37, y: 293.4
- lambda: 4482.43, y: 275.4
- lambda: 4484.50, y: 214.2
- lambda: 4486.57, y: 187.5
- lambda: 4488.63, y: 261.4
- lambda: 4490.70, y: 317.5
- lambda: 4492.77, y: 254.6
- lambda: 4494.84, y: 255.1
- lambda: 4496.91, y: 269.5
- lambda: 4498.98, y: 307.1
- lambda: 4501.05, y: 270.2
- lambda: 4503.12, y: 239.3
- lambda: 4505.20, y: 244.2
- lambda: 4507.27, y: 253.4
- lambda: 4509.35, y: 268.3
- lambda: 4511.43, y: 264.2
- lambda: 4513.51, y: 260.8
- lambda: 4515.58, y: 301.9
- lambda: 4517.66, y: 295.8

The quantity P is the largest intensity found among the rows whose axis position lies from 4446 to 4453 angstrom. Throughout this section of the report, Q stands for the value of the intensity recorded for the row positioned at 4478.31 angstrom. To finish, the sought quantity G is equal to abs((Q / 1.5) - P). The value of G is 163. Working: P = 359.3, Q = 294.8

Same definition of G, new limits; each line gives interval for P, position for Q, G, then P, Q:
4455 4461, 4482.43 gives 59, 242.6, 275.4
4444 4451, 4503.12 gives 200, 359.3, 239.3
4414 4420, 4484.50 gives 129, 271.6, 214.2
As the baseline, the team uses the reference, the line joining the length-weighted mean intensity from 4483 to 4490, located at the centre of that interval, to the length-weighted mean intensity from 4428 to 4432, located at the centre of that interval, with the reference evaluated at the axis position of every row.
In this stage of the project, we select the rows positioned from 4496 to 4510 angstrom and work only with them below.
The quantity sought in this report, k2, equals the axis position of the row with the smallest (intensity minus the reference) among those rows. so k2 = 4503.12 angstrom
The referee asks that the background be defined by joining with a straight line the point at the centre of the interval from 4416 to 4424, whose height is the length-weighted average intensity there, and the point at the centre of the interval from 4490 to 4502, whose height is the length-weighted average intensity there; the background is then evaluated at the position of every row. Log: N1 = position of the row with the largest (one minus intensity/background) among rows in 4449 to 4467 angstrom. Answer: 4457.73 angstrom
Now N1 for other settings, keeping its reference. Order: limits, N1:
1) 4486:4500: 4486.57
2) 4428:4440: 4431.12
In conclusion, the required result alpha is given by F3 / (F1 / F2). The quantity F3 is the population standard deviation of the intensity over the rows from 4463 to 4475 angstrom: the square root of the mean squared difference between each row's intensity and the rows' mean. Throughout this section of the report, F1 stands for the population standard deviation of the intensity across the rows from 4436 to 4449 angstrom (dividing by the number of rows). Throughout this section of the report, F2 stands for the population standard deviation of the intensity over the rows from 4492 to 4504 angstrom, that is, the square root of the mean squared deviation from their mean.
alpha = 39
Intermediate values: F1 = 19.7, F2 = 21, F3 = 37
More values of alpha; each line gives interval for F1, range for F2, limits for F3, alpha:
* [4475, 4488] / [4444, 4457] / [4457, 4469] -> 23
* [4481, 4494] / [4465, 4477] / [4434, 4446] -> 15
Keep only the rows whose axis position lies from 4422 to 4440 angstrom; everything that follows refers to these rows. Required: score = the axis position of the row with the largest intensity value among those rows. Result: 4435.21 angstrom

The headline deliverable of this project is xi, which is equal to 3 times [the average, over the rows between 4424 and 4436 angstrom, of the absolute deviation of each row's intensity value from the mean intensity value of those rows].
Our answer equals 56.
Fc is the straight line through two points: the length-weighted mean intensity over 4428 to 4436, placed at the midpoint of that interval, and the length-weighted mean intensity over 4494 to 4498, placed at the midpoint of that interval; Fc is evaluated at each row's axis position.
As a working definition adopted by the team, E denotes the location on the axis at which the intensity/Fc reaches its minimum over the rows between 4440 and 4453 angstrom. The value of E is 4443.39 angstrom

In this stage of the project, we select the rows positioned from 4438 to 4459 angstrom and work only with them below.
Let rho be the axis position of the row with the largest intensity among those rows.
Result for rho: 4449.53 angstrom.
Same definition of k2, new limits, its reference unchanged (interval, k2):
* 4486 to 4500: 4486.57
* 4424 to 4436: 4431.12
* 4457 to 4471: 4457.73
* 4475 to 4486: 4484.50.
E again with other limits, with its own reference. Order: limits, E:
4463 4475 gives 4470.07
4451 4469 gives 4457.73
